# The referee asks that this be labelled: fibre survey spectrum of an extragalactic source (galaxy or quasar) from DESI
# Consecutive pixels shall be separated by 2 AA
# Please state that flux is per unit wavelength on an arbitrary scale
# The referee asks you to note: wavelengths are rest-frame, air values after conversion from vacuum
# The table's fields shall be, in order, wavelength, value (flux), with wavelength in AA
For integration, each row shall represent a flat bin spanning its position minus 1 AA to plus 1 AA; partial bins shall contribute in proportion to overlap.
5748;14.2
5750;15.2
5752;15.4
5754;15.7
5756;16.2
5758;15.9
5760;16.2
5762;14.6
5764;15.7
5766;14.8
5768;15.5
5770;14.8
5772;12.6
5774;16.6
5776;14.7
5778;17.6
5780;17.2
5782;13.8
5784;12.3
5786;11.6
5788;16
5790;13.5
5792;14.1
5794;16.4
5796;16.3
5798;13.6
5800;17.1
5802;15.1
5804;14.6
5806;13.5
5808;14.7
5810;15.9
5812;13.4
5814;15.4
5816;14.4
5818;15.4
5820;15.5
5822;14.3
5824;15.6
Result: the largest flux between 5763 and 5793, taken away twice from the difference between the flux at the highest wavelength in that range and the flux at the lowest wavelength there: -36.8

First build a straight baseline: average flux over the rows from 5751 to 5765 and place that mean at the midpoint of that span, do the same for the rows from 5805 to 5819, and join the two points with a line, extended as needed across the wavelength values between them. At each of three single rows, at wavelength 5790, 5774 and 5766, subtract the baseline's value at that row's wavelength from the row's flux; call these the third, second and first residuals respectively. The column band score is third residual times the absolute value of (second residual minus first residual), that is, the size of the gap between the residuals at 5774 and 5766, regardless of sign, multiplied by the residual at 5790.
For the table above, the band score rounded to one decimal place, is -3.1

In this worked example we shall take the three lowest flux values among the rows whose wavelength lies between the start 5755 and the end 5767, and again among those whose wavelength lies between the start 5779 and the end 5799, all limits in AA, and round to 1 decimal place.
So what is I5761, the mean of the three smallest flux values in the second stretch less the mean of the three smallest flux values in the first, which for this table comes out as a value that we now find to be -2.6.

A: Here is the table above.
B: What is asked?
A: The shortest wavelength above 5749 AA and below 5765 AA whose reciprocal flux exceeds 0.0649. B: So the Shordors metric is 5750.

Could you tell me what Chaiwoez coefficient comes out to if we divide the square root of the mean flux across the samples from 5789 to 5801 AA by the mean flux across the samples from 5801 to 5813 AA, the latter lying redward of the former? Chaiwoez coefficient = 0.268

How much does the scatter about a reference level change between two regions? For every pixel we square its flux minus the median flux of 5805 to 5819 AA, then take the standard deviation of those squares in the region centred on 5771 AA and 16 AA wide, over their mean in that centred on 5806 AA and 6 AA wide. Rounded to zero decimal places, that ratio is 6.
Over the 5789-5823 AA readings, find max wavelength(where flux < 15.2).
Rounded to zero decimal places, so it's 5822 AA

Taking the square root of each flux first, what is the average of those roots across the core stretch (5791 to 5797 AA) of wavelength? 3.95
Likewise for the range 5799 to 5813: 3.86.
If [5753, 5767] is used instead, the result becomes 3.95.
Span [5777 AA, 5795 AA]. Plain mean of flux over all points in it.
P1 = 14.7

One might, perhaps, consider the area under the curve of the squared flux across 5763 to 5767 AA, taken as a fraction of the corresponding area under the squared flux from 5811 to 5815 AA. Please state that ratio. 1.12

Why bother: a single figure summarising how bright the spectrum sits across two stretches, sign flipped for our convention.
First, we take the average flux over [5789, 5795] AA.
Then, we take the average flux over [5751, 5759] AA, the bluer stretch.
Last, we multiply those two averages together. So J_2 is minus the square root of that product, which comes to -15.2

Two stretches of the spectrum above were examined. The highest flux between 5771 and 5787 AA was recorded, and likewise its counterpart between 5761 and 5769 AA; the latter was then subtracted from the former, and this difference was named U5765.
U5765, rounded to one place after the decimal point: 1.9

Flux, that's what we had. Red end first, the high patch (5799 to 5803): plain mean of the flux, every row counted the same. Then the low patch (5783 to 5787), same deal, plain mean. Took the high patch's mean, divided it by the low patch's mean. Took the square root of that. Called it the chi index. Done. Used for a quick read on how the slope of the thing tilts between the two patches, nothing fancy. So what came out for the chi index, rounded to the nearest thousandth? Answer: 1.161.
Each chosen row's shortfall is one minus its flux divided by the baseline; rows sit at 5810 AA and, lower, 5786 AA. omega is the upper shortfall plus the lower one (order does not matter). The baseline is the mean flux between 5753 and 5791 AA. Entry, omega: 0.17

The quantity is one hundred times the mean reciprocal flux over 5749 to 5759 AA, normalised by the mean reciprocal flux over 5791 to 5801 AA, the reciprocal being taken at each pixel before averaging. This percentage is 98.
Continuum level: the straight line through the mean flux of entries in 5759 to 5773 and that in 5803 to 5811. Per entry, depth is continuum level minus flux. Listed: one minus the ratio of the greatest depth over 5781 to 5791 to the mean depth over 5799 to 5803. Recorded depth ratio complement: 3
